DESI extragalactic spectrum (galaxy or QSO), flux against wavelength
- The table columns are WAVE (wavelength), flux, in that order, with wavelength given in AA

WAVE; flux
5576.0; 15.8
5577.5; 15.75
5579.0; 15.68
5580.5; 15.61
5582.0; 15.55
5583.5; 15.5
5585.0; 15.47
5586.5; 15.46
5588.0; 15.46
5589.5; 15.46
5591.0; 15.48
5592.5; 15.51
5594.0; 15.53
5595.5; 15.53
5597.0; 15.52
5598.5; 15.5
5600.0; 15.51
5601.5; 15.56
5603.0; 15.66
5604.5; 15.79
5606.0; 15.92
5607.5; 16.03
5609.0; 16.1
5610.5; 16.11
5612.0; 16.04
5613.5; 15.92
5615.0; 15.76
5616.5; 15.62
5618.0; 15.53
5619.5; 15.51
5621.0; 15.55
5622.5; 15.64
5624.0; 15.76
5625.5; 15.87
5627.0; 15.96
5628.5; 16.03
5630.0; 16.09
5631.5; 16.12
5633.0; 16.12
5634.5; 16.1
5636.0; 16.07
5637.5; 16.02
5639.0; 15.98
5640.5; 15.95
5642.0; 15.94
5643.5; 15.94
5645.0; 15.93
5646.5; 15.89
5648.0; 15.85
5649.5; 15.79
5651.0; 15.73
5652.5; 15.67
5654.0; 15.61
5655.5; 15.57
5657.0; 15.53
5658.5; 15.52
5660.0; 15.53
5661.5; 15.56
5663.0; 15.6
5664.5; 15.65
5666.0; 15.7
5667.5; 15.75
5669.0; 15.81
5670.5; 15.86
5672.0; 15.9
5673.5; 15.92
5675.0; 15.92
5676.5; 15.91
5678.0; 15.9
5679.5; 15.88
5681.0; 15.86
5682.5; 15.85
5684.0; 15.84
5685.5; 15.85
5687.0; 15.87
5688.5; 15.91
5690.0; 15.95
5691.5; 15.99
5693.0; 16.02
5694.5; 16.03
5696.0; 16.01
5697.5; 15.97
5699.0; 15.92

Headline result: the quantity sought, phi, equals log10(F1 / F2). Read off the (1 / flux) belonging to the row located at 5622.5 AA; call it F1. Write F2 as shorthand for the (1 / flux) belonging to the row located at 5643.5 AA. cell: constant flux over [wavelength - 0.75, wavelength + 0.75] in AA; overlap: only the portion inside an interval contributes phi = 0.008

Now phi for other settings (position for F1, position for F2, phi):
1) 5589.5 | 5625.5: 0.011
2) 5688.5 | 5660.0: -0.010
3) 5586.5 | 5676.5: 0.012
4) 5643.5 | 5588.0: -0.013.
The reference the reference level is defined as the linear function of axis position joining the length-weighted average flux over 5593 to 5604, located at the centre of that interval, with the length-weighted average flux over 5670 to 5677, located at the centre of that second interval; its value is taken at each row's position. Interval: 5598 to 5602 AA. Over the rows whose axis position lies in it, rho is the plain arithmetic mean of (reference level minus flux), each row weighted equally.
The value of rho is 0.03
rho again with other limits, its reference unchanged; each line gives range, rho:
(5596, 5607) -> -0.07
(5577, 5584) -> -0.15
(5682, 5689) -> 0.10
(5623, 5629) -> -0.22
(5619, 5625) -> 0.04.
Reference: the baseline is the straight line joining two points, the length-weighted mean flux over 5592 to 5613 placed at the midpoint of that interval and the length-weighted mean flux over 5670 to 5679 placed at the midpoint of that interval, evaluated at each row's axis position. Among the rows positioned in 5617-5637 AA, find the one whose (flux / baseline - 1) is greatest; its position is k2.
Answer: 5631.5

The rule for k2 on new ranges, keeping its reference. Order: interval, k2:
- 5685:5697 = 5694.5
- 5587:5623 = 5610.5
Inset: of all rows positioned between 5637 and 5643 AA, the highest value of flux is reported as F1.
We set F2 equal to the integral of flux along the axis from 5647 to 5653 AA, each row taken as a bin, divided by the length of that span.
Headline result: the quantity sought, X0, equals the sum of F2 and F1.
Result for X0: 31.8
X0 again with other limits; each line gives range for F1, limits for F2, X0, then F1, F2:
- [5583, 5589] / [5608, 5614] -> 31.5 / 15.5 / 16.0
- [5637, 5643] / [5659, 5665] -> 31.6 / 16.02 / 15.6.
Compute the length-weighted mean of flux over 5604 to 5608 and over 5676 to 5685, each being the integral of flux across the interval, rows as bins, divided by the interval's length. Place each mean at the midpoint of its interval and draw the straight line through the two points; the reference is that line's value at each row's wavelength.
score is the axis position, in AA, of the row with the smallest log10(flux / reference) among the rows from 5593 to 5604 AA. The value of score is 5598.5 AA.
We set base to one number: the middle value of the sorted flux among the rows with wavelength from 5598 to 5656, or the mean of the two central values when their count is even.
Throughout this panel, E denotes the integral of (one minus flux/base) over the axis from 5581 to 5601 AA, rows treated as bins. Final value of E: 0.49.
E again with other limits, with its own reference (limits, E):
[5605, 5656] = 0.05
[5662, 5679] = 0.09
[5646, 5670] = 0.33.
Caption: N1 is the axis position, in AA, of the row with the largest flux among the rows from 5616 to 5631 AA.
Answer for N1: 5630.0 AA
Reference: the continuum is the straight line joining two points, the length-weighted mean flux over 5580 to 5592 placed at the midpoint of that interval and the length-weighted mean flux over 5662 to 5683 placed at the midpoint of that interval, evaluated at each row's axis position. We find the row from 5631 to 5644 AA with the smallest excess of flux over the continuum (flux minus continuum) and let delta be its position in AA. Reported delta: 5643.5 AA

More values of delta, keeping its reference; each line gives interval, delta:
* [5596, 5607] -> 5598.5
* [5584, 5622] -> 5619.5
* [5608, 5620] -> 5619.5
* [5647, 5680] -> 5658.5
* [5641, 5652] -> 5651.0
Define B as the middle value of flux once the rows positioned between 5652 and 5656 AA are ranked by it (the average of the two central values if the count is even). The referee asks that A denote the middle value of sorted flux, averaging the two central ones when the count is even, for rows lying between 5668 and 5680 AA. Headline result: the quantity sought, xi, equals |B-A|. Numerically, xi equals 0.29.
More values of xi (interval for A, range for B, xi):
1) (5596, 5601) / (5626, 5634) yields 0.58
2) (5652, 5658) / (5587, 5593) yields 0.12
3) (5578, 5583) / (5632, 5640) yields 0.46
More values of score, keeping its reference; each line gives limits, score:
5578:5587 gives 5586.5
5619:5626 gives 5619.5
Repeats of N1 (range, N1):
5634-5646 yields 5634.5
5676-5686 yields 5676.5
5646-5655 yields 5646.5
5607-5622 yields 5610.5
